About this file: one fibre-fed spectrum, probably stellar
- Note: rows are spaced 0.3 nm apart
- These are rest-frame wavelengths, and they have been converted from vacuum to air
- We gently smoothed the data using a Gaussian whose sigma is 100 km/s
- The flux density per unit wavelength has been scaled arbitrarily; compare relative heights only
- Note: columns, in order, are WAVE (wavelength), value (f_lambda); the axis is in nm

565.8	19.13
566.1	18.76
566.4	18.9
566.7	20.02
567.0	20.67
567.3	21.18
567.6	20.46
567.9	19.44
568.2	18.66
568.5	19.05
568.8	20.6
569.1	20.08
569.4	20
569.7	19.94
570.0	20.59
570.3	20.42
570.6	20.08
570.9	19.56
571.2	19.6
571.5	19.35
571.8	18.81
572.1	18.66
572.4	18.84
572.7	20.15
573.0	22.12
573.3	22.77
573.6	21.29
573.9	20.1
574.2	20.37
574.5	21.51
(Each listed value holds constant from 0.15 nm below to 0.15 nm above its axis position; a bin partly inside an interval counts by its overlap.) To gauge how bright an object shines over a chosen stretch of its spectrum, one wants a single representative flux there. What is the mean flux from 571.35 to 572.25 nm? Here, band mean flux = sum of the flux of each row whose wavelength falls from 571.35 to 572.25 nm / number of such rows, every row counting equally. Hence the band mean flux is 18.9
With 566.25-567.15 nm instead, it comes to 19.9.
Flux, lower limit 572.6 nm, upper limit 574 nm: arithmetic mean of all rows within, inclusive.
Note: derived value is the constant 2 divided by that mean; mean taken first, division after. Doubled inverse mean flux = 0.094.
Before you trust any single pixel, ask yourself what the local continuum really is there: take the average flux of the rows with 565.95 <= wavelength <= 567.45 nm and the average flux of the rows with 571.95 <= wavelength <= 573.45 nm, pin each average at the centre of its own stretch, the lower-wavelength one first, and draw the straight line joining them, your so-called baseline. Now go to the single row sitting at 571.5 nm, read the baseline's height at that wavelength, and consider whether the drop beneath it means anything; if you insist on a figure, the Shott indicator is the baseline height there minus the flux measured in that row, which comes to 1.0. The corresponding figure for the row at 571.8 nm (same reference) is 1.6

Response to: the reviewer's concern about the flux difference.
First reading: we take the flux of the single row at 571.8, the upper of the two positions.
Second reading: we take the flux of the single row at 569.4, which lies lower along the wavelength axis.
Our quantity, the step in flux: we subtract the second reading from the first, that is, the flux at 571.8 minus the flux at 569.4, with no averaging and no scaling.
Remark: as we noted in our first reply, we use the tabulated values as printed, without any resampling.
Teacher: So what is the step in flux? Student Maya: -1.2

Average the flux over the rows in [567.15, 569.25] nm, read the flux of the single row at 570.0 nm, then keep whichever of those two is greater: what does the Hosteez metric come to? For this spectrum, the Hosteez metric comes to 20.6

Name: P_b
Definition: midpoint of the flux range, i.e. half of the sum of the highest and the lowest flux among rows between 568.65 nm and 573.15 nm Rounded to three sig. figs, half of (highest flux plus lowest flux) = 20.4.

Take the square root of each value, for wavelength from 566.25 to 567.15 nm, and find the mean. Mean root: 4.46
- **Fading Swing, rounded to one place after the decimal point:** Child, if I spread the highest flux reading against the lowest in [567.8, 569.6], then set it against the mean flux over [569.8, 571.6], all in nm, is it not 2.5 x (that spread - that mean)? -45.0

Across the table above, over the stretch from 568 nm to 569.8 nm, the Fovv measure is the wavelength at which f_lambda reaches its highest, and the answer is 568.8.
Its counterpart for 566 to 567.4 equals 567.3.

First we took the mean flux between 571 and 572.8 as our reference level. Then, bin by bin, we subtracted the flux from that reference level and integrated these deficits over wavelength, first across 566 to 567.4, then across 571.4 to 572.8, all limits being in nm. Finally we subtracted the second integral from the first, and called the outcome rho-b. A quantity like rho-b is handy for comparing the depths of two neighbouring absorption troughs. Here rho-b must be -1.1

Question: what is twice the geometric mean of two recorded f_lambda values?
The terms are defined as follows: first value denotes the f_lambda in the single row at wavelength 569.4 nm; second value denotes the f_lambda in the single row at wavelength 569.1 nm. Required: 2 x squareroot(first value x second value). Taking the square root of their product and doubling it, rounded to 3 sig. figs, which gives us 40.1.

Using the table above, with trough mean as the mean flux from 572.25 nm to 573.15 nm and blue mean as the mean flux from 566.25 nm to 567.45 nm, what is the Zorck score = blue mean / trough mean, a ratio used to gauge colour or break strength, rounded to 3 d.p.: 0.991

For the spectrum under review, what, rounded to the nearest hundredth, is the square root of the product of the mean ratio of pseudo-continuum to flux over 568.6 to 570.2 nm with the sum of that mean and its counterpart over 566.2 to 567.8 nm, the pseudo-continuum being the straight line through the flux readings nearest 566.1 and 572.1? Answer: 1.31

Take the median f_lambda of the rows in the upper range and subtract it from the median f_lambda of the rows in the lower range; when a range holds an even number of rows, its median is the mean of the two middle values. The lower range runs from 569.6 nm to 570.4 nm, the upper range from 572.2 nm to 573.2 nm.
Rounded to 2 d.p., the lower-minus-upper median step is 0.27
